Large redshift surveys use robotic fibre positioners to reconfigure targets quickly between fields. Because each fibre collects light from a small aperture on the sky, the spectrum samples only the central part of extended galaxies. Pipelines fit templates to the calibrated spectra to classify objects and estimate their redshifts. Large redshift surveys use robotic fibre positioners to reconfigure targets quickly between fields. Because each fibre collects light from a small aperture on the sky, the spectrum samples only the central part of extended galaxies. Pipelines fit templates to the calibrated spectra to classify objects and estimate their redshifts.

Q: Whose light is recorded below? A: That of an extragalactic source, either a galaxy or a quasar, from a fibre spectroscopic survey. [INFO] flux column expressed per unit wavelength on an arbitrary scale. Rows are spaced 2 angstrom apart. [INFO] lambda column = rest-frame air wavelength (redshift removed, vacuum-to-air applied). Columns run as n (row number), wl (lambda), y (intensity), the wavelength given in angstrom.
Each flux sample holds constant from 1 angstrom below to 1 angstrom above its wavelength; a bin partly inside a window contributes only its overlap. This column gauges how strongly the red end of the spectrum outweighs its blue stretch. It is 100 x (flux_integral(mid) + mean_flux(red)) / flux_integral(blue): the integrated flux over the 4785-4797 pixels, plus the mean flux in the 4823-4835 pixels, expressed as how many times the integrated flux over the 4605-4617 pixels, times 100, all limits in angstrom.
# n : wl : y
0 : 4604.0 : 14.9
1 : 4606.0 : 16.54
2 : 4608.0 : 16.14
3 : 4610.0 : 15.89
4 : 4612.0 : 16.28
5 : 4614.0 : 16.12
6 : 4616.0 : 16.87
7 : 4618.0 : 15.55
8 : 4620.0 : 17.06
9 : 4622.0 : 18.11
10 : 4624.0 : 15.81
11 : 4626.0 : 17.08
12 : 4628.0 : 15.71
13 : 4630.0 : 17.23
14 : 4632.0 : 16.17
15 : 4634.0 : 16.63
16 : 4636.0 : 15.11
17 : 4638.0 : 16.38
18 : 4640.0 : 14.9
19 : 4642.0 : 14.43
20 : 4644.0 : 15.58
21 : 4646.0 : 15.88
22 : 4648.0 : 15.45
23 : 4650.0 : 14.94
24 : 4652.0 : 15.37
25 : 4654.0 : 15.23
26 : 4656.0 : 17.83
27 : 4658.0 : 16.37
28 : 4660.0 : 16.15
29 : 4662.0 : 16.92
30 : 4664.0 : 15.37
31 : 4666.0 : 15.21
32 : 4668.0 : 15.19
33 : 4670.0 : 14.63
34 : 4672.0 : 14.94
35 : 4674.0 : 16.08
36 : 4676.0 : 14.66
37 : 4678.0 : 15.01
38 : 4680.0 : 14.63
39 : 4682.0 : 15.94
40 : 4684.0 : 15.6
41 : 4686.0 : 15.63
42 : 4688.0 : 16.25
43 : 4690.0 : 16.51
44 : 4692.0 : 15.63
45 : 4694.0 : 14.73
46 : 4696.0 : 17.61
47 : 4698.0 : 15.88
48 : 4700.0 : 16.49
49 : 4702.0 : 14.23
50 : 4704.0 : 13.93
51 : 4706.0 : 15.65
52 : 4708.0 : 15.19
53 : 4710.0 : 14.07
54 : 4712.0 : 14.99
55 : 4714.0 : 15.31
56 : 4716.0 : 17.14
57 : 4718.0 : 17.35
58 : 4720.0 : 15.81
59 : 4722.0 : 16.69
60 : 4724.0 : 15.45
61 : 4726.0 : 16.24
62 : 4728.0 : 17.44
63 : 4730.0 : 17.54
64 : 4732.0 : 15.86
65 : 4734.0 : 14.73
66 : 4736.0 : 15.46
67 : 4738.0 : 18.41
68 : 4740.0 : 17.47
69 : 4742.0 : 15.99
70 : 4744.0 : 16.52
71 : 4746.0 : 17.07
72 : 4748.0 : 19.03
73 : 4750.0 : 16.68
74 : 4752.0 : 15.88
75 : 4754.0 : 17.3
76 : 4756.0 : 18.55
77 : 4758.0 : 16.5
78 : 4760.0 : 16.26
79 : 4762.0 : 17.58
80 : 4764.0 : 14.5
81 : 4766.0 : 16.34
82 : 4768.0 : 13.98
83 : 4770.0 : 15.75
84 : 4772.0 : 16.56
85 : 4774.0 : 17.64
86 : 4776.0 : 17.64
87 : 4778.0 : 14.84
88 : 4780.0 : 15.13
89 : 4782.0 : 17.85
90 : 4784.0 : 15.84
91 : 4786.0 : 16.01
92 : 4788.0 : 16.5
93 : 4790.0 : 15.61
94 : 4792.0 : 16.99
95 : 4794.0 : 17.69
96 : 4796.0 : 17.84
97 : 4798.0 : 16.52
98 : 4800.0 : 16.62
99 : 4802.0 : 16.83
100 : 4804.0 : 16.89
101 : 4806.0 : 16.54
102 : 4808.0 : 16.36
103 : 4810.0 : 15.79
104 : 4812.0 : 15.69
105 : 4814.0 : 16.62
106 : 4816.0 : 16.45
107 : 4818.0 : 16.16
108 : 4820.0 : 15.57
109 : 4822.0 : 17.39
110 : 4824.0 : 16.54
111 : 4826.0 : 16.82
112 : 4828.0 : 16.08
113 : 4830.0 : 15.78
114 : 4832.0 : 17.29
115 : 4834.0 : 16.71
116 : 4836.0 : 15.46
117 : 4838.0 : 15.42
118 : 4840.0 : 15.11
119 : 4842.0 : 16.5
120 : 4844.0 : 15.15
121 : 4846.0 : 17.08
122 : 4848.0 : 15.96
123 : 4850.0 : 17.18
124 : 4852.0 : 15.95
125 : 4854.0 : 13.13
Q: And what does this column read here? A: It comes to 111.3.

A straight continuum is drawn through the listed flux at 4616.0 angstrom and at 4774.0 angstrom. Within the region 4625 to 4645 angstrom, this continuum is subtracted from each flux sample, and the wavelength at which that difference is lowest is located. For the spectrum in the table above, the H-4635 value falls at 4642.0 angstrom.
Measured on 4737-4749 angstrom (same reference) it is 4742.0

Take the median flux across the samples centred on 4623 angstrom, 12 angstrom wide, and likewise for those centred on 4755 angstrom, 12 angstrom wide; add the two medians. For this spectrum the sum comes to 33.0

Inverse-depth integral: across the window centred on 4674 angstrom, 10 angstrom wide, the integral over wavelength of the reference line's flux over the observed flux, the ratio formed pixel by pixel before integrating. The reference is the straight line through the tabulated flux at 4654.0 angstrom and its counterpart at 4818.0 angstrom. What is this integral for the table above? 10.2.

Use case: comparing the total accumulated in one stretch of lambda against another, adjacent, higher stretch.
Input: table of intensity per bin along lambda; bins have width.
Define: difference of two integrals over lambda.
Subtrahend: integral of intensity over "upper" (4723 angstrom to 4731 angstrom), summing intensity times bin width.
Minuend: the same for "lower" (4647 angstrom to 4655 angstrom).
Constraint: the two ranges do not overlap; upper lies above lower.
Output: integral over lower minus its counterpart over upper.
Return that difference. -11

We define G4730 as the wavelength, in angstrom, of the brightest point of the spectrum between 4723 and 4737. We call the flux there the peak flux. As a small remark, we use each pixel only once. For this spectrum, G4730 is 4730.0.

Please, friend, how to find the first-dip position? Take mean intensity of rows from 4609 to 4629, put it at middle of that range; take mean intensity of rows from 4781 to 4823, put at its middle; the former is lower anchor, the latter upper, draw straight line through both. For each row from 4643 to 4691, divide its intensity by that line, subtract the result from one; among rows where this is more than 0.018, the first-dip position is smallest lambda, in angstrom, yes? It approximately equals 4644.0 angstrom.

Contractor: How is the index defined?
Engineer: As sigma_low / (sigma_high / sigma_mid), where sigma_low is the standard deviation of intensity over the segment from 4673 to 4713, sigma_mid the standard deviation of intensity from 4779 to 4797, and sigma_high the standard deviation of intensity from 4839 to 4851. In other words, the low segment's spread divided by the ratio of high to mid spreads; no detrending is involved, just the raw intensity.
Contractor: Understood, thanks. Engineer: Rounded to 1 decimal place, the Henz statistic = 1.1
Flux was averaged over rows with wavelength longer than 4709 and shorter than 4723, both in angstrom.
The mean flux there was 15.9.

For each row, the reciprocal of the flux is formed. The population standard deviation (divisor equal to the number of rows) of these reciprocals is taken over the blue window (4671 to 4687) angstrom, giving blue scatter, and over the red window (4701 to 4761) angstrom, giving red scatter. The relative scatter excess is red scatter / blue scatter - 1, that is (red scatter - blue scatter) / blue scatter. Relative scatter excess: 1.1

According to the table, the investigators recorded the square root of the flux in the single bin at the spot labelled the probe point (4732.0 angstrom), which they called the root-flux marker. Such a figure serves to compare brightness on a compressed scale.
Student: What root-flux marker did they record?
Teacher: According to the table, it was 3.98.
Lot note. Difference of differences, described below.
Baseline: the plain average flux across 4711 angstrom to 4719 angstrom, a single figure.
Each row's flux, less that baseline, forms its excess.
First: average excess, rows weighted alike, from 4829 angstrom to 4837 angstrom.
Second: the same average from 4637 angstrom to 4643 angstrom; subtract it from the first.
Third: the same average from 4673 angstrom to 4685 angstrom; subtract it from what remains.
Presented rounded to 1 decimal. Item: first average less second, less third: 2.0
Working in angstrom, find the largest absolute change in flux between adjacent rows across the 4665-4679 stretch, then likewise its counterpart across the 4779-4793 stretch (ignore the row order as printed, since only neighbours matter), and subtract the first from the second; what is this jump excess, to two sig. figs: 1.3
